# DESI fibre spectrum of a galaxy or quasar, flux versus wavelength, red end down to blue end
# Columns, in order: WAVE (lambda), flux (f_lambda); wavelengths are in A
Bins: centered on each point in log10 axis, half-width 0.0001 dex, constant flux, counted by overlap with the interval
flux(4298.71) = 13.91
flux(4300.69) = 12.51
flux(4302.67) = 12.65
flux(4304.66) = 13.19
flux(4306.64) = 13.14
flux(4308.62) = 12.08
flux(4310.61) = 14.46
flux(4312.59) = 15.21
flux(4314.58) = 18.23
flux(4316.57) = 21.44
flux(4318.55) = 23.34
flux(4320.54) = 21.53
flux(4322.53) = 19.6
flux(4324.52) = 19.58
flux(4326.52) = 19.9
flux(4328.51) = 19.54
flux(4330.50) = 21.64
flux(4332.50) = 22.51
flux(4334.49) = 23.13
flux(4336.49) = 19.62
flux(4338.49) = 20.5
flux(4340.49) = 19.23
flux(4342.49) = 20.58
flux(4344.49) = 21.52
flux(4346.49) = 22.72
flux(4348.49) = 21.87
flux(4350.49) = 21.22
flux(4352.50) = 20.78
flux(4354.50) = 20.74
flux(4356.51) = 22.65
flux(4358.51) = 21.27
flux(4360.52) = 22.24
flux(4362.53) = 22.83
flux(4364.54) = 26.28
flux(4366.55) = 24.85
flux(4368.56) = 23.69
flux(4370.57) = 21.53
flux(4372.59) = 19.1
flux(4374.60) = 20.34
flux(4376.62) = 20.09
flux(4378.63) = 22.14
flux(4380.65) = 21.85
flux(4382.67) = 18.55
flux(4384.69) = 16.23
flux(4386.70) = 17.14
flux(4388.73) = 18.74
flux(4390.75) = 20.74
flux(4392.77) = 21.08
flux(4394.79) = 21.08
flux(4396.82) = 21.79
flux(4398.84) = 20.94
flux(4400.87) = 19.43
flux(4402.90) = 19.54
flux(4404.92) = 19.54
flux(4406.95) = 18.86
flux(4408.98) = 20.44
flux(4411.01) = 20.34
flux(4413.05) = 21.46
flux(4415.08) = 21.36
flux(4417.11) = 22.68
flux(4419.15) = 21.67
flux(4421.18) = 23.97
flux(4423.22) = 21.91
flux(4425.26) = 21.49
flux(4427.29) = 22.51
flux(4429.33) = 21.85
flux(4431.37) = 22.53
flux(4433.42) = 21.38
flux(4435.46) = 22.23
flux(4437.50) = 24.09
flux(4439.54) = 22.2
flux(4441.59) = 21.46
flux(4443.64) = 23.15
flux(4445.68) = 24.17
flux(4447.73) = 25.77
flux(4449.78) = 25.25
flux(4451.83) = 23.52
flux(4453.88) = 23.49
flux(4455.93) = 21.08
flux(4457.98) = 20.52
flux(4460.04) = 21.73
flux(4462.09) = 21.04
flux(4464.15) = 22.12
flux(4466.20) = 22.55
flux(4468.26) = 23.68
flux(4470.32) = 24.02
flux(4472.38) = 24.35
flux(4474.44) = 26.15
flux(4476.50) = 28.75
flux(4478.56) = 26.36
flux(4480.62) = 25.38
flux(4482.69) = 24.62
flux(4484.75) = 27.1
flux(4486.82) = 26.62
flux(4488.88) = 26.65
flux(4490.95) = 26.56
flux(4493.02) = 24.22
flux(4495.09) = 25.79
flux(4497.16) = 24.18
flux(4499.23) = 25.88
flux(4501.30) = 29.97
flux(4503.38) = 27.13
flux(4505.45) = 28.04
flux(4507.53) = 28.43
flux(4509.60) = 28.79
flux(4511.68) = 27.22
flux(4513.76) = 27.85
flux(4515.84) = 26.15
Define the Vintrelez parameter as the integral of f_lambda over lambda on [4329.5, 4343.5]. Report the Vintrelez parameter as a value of 294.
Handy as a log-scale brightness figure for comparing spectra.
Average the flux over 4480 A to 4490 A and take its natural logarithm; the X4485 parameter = 3.26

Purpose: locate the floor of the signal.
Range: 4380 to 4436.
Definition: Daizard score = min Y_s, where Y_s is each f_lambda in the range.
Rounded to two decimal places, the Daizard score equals 16.23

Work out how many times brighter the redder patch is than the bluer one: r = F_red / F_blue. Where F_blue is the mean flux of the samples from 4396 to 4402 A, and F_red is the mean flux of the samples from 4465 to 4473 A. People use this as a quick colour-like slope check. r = 1.14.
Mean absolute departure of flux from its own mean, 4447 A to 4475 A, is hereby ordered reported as 1.48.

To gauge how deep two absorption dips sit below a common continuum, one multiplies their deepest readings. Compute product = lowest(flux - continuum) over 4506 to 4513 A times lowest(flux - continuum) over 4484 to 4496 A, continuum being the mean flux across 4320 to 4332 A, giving 27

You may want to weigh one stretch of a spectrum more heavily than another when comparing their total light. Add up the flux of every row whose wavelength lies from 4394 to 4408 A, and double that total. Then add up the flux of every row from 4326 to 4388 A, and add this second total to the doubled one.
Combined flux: 939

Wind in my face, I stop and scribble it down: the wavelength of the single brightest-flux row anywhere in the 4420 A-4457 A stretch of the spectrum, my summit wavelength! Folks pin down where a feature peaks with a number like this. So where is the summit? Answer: 4447.73 A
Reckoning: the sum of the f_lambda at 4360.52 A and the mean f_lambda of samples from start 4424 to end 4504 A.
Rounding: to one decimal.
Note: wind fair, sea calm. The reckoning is 46.4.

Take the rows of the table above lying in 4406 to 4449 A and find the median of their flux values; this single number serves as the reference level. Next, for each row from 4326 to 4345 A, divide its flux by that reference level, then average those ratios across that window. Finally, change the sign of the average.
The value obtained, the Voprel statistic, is -0.95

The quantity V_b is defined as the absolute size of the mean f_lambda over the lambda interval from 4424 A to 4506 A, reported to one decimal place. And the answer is 24.2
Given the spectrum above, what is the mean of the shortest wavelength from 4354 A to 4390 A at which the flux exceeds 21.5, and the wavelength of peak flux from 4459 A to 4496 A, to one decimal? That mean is 4416.5 A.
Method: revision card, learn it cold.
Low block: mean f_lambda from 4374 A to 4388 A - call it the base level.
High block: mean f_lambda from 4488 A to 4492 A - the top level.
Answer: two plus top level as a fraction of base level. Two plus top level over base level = 3.37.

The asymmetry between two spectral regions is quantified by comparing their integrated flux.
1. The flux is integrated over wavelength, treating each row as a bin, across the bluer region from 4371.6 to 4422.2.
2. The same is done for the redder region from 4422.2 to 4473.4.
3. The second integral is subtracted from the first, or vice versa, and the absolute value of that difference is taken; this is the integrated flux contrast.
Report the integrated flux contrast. 133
